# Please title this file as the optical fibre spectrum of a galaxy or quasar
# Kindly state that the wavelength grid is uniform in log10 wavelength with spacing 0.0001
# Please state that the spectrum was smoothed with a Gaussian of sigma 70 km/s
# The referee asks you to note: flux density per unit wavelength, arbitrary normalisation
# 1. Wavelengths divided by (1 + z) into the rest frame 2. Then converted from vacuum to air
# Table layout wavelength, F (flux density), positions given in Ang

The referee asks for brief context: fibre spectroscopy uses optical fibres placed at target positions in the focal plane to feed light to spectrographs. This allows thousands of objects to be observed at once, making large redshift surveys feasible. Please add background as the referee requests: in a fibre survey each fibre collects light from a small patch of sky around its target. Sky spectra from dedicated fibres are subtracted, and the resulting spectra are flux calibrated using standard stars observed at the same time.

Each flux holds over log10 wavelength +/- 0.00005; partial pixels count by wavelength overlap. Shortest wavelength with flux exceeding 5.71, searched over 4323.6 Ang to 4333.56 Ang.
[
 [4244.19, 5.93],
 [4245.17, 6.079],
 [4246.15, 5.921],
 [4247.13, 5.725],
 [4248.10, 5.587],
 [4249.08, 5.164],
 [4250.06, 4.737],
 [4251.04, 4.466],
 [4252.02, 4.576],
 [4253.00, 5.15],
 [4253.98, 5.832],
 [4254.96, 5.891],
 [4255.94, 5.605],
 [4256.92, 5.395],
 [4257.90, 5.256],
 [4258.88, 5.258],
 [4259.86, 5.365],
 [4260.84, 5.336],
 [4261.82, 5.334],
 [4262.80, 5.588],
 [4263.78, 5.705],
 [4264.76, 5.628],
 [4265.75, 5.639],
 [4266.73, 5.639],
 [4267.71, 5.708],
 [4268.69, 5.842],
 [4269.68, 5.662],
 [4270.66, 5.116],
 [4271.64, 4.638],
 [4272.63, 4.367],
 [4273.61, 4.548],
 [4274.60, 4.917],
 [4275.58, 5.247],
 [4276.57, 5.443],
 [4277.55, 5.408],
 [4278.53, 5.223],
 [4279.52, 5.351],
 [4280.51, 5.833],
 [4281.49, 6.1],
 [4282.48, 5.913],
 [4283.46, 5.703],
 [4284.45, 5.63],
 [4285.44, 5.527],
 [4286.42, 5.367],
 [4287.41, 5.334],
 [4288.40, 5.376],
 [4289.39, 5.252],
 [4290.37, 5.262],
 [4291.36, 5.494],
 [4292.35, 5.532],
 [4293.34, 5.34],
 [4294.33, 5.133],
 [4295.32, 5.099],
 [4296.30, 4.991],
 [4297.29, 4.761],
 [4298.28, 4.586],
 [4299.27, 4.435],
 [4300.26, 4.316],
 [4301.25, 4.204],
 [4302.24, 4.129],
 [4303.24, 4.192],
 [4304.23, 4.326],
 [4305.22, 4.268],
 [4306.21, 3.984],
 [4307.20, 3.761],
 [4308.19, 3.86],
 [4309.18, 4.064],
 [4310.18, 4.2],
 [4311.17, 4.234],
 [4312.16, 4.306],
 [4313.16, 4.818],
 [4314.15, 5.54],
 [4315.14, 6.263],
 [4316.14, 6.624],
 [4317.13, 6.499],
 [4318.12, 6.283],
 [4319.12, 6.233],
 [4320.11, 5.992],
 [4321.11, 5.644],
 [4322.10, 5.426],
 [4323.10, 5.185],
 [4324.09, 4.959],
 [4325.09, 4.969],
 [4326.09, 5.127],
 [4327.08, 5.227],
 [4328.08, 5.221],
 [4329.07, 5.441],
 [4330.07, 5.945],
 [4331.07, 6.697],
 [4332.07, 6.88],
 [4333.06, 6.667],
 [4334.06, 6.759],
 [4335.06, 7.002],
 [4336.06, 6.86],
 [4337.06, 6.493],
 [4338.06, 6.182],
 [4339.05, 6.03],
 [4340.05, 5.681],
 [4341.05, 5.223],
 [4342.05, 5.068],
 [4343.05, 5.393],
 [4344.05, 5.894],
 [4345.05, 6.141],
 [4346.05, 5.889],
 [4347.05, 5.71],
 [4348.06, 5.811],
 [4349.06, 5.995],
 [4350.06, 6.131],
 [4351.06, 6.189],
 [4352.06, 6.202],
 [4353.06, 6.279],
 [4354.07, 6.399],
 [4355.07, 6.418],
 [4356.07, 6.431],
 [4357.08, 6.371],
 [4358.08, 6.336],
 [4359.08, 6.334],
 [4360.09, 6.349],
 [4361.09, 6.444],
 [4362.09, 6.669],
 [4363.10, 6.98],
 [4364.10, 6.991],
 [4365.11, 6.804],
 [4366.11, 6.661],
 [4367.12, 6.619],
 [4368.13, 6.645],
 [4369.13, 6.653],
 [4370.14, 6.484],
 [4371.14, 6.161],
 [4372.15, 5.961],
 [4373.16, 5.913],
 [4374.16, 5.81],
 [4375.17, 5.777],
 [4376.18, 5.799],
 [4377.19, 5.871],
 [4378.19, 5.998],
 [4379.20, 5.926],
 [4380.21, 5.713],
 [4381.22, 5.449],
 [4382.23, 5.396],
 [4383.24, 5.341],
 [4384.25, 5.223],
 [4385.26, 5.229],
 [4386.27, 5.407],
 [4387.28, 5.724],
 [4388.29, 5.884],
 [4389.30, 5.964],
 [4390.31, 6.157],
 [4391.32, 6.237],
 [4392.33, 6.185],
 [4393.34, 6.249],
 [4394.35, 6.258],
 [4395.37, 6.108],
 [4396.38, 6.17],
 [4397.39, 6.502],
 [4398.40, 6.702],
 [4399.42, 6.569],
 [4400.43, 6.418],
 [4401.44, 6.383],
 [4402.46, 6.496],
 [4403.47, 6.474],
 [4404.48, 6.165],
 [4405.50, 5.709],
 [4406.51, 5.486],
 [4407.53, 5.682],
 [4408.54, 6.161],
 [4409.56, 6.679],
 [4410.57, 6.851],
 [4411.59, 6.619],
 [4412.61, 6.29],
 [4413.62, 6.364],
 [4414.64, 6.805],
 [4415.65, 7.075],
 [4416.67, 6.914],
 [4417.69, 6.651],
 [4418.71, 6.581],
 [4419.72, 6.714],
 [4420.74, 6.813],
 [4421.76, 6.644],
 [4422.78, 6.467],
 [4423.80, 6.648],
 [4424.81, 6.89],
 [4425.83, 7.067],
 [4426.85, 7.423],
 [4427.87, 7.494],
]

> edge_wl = 4330.07 Ang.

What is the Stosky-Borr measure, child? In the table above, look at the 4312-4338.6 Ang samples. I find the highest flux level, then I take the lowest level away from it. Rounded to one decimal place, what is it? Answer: 2.7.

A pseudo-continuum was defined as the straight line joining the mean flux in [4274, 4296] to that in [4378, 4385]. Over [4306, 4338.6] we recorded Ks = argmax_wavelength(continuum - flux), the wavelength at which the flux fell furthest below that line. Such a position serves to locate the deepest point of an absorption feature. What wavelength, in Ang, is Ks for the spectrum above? 4307.20 Ang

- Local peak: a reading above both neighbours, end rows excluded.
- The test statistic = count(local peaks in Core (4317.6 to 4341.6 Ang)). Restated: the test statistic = 3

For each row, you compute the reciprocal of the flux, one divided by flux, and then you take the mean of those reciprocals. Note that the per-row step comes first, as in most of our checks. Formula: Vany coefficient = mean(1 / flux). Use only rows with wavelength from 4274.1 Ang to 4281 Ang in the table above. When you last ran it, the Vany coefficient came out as 0.187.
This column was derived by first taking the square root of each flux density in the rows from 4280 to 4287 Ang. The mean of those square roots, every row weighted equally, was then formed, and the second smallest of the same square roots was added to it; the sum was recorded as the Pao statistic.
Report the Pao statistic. 4.74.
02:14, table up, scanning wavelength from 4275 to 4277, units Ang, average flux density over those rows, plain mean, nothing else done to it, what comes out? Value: 5.3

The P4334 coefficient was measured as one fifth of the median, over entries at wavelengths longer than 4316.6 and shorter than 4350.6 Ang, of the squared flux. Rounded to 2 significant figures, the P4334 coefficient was 7.0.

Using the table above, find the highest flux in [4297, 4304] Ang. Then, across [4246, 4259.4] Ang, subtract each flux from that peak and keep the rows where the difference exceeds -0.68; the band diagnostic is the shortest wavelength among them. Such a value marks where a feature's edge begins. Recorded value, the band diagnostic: 4249.08 Ang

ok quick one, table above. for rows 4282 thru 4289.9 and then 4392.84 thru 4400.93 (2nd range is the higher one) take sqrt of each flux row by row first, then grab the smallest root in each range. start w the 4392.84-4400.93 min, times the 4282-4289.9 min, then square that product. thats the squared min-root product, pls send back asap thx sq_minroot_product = 32.1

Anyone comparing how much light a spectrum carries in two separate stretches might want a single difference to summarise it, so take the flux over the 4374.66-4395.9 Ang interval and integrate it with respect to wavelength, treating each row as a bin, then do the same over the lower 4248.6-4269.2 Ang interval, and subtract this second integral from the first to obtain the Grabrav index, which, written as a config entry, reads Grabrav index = 12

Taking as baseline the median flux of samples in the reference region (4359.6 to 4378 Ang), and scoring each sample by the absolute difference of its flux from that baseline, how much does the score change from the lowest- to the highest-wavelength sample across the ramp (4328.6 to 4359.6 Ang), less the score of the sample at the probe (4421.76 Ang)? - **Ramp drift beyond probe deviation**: -1.1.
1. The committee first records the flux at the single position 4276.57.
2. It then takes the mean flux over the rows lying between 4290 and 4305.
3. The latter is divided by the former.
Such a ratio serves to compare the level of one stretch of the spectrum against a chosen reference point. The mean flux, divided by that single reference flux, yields 0.88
